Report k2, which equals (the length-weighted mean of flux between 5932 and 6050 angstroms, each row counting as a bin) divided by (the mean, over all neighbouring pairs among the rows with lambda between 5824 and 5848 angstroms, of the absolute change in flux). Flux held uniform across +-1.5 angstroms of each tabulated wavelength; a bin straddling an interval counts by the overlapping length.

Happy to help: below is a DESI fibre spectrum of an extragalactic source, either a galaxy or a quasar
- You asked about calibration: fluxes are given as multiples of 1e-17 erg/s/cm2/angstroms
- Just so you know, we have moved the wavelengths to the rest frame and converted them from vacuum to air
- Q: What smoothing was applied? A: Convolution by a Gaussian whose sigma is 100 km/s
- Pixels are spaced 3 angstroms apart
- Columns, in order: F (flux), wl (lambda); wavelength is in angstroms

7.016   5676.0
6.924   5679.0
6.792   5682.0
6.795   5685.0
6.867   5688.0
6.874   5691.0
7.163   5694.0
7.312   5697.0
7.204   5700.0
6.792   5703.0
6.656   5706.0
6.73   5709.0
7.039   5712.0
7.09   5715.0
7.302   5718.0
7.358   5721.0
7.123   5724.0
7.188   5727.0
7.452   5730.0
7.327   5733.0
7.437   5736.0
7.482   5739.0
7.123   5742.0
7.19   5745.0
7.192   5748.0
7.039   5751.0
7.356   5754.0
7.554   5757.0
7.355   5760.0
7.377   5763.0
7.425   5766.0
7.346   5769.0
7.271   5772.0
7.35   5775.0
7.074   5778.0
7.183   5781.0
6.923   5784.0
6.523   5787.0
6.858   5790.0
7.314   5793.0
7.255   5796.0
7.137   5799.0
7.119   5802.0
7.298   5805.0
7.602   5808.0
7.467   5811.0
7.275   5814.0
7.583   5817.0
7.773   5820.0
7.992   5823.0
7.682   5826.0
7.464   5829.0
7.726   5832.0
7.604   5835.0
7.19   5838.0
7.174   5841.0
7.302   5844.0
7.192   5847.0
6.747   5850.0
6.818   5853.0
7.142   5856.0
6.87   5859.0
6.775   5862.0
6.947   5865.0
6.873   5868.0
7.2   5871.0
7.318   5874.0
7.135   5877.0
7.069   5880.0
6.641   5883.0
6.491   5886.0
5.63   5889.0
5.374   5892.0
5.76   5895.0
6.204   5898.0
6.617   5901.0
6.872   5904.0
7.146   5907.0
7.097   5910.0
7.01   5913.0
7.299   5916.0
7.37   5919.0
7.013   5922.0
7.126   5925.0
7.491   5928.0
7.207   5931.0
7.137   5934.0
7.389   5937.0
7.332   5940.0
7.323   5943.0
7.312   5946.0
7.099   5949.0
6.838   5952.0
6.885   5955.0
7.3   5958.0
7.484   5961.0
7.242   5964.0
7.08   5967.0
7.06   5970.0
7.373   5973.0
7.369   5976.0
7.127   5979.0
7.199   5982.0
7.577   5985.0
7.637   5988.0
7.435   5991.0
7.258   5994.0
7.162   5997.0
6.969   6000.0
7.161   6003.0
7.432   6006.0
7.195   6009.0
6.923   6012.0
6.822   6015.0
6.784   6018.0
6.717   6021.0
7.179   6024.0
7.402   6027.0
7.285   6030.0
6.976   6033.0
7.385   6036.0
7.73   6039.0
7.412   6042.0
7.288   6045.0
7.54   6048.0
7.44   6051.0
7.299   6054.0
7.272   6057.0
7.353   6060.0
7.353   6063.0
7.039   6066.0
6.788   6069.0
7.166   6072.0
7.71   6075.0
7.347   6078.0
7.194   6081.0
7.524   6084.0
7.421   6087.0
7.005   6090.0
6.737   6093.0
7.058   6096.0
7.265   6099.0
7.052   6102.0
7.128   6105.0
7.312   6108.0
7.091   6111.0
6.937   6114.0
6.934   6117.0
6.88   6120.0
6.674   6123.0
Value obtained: 40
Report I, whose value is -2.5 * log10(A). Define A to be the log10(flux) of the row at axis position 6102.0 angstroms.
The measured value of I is 0.179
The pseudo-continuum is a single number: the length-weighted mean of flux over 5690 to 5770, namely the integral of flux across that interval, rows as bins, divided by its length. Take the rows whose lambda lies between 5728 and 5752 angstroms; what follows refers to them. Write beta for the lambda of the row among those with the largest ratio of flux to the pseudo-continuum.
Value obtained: 5739.0 angstroms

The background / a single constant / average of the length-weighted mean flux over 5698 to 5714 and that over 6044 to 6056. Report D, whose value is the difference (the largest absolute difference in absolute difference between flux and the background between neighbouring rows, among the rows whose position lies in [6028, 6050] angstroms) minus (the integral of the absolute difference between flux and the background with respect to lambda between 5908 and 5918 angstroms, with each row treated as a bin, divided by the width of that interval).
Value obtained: 0.23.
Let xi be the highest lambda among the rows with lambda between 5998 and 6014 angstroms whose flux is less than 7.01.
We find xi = 6012.0 angstroms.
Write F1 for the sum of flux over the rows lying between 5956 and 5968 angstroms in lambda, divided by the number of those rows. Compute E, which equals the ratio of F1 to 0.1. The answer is 72.8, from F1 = 7.28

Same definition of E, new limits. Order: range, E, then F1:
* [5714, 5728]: 72.1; 7.21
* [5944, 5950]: 72.1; 7.21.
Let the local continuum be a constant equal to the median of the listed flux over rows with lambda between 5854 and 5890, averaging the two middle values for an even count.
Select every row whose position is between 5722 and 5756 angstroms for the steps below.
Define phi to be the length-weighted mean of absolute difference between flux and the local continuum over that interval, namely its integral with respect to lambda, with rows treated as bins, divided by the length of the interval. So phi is 0.36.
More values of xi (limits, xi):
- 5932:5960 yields 5955.0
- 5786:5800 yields 5790.0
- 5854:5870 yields 5868.0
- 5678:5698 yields 5691.0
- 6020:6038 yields 6033.0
